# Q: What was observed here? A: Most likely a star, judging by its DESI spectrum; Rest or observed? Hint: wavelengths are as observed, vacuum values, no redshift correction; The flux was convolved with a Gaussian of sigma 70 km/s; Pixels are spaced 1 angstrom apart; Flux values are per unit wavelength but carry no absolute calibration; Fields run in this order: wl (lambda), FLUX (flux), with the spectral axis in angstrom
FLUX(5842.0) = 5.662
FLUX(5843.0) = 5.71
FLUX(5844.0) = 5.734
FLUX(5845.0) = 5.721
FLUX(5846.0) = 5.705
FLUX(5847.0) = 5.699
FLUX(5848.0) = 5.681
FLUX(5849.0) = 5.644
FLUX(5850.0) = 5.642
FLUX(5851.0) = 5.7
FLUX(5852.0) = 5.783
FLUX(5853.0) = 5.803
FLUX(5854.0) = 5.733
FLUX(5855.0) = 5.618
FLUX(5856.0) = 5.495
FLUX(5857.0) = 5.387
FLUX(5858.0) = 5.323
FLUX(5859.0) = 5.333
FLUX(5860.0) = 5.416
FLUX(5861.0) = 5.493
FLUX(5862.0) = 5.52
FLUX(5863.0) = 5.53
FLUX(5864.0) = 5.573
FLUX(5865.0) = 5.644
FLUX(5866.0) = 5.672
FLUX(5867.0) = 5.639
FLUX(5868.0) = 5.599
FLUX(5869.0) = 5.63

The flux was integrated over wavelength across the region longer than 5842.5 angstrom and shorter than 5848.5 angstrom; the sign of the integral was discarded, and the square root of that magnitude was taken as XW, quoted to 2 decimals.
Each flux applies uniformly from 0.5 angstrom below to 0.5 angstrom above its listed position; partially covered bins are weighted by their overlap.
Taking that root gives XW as 5.85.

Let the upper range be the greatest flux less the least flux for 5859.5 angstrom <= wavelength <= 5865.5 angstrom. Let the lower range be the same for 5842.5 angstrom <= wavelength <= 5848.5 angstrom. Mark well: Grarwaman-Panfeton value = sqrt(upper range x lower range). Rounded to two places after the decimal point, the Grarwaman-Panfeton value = 0.11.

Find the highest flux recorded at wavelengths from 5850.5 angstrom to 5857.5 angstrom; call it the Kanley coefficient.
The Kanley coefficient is 5.803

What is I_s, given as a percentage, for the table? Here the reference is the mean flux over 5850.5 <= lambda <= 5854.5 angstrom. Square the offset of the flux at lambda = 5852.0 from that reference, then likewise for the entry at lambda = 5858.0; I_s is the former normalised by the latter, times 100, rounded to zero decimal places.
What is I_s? 0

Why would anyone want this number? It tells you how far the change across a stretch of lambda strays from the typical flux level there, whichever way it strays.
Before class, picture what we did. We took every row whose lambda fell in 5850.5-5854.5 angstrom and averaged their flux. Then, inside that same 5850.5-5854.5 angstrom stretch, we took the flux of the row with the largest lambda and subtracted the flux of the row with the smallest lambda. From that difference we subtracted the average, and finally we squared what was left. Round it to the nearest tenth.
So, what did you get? 32.7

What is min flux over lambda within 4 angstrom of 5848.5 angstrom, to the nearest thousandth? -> 5.642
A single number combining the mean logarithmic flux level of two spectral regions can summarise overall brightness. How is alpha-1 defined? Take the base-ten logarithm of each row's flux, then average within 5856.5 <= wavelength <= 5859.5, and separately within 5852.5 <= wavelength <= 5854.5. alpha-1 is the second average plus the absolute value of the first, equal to 1.49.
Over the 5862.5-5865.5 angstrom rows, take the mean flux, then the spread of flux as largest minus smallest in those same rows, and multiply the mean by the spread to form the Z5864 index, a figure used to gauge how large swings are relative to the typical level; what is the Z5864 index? 0.64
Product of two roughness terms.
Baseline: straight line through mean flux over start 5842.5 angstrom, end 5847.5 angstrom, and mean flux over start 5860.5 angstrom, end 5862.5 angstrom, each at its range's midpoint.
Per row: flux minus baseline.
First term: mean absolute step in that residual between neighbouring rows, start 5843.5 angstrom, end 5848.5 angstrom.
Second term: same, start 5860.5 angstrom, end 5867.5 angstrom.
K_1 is 0.0002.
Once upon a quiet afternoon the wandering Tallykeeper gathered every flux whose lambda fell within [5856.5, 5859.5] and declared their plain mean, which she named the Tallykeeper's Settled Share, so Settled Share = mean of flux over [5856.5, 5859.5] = 5.35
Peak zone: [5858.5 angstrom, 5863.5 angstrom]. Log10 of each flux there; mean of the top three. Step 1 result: 0.741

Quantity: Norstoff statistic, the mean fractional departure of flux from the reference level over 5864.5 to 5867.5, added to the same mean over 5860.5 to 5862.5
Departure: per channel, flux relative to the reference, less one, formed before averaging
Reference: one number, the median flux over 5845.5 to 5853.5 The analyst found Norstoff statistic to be -0.042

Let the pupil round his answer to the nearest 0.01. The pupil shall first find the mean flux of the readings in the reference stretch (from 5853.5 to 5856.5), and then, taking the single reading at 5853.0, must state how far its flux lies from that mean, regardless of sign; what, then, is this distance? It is 0.19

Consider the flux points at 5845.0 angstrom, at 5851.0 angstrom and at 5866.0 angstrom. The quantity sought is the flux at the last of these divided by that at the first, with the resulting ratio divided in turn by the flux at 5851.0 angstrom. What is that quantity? 0.174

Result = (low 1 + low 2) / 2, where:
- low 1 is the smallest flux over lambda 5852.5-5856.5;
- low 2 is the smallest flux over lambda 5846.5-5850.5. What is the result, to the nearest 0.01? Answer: 5.57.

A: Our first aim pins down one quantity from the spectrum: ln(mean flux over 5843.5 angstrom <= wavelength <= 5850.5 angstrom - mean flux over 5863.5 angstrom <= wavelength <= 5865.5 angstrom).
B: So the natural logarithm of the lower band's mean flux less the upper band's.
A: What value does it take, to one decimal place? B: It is -2.5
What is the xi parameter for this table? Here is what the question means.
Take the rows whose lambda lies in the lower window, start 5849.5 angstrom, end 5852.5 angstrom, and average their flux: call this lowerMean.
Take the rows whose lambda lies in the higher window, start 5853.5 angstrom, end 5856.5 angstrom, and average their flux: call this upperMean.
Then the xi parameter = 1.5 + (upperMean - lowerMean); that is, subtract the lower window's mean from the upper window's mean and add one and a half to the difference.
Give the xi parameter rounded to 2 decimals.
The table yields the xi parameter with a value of 1.41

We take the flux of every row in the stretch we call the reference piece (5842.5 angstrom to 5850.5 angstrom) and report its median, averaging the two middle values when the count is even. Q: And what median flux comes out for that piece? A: 5.70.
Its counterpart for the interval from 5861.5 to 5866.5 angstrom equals 5.57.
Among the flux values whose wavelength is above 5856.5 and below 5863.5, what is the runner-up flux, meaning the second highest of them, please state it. 5.52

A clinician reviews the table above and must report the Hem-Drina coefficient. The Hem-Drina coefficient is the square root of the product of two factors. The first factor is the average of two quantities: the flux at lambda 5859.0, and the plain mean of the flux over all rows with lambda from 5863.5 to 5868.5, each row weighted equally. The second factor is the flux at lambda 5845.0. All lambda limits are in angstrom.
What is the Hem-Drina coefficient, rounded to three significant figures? 5.60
